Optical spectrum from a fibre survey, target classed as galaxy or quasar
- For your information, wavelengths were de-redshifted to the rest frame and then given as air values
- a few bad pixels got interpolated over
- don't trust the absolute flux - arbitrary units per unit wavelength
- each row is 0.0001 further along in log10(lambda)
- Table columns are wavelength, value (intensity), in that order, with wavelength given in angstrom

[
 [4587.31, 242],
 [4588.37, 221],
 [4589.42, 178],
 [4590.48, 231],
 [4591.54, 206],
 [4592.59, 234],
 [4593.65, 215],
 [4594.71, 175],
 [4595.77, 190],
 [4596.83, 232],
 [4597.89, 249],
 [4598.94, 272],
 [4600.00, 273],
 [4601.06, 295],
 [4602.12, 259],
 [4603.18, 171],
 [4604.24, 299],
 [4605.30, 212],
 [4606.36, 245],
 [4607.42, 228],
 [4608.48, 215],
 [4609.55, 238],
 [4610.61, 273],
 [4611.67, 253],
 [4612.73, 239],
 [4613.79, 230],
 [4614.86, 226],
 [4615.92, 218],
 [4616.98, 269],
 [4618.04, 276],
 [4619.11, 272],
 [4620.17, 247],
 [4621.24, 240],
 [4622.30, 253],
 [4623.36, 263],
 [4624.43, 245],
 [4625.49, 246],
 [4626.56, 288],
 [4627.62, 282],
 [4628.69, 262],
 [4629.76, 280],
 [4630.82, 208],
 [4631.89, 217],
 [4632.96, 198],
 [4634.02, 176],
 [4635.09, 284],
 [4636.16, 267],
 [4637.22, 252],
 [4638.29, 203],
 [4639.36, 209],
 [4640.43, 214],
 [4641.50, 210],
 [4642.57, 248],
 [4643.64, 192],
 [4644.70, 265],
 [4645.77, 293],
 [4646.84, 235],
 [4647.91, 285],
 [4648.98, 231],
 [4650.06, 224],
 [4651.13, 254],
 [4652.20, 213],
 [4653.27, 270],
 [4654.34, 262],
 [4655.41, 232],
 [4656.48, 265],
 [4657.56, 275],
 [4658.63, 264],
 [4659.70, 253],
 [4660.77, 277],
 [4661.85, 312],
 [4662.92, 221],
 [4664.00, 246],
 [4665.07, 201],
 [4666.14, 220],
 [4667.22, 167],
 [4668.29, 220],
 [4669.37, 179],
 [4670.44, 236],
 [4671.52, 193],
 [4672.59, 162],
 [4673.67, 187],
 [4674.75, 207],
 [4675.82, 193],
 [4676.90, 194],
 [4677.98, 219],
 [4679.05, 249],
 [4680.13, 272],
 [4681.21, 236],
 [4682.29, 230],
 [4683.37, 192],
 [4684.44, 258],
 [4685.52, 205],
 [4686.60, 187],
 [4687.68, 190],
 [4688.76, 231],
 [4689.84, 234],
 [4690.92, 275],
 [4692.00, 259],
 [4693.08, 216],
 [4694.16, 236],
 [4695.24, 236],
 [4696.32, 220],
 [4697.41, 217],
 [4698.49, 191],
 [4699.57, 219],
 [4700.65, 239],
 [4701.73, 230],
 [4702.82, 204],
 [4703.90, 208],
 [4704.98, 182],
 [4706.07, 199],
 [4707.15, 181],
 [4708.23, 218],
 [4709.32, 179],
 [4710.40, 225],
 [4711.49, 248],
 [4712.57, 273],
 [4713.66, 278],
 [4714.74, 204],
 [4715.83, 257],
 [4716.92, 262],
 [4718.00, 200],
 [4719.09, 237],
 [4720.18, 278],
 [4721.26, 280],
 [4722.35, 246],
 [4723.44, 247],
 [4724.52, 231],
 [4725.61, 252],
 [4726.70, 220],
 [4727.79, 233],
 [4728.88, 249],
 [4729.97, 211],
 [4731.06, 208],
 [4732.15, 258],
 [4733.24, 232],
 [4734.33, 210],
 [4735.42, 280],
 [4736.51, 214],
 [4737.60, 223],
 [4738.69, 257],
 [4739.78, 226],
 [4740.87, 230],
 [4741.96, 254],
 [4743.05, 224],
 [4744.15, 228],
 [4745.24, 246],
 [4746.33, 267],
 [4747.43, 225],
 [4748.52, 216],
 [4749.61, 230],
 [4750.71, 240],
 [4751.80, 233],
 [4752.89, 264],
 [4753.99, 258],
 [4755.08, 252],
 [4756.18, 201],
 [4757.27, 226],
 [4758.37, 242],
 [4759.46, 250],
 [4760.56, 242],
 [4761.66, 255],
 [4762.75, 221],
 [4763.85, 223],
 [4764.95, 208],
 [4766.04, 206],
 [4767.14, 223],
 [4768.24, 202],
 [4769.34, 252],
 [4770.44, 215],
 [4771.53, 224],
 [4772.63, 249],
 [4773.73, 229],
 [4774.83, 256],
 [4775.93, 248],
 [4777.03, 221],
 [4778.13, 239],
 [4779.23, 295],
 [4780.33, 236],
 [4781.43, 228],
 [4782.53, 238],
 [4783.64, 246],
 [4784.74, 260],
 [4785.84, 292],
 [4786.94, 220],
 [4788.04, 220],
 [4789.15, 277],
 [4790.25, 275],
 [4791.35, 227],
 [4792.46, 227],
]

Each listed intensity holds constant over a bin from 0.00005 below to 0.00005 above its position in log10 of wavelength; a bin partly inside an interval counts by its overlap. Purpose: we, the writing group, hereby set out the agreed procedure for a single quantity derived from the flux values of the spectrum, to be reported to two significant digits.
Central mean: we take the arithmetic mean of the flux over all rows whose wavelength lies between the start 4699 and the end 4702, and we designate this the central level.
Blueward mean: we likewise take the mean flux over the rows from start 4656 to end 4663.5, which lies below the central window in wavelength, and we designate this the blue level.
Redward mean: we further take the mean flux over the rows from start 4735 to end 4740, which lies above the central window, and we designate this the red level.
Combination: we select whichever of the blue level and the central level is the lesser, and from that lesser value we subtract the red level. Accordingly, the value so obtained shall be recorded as -11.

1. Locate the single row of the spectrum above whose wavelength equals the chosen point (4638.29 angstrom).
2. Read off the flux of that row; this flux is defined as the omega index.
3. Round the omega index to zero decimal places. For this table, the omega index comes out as 203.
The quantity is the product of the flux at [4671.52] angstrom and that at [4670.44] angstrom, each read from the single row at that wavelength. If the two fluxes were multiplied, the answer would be 45548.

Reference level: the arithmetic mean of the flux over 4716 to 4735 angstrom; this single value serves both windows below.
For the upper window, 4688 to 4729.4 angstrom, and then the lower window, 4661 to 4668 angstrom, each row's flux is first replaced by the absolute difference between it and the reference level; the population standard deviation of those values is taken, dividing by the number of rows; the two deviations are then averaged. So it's 21.4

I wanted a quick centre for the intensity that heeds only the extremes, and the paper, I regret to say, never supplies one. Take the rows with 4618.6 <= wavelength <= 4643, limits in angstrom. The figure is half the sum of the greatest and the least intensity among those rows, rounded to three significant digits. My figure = 232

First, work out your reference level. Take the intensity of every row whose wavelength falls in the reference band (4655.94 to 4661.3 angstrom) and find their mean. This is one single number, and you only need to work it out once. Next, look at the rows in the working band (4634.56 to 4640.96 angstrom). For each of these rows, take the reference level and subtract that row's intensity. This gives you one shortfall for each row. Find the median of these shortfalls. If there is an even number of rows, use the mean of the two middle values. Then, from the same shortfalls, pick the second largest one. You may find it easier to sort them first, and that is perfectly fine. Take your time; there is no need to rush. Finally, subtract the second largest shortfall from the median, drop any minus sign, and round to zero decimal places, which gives 24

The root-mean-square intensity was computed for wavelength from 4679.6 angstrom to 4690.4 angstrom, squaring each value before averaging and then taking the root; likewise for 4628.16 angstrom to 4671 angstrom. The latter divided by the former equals 1.07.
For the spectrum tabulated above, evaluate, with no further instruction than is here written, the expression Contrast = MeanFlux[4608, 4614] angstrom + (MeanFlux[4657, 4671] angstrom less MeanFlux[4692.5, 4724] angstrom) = 250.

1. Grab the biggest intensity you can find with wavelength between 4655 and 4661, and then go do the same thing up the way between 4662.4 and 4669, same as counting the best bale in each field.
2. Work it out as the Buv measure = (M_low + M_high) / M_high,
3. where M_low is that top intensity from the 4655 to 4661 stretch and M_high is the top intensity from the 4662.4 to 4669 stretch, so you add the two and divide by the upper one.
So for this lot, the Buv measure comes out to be 2.13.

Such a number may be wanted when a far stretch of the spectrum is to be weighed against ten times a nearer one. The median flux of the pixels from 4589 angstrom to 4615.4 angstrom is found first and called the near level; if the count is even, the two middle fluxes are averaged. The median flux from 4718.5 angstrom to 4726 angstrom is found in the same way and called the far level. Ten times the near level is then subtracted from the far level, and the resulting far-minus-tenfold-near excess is -2073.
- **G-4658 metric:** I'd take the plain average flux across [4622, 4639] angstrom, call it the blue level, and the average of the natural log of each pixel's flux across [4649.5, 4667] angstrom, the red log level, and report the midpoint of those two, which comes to 125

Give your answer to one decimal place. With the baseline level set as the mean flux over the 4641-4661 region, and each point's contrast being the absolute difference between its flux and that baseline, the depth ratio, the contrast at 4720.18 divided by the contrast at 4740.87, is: 1.4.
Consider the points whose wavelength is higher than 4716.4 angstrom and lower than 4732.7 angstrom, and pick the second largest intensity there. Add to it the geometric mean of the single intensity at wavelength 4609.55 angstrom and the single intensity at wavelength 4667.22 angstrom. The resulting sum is 477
